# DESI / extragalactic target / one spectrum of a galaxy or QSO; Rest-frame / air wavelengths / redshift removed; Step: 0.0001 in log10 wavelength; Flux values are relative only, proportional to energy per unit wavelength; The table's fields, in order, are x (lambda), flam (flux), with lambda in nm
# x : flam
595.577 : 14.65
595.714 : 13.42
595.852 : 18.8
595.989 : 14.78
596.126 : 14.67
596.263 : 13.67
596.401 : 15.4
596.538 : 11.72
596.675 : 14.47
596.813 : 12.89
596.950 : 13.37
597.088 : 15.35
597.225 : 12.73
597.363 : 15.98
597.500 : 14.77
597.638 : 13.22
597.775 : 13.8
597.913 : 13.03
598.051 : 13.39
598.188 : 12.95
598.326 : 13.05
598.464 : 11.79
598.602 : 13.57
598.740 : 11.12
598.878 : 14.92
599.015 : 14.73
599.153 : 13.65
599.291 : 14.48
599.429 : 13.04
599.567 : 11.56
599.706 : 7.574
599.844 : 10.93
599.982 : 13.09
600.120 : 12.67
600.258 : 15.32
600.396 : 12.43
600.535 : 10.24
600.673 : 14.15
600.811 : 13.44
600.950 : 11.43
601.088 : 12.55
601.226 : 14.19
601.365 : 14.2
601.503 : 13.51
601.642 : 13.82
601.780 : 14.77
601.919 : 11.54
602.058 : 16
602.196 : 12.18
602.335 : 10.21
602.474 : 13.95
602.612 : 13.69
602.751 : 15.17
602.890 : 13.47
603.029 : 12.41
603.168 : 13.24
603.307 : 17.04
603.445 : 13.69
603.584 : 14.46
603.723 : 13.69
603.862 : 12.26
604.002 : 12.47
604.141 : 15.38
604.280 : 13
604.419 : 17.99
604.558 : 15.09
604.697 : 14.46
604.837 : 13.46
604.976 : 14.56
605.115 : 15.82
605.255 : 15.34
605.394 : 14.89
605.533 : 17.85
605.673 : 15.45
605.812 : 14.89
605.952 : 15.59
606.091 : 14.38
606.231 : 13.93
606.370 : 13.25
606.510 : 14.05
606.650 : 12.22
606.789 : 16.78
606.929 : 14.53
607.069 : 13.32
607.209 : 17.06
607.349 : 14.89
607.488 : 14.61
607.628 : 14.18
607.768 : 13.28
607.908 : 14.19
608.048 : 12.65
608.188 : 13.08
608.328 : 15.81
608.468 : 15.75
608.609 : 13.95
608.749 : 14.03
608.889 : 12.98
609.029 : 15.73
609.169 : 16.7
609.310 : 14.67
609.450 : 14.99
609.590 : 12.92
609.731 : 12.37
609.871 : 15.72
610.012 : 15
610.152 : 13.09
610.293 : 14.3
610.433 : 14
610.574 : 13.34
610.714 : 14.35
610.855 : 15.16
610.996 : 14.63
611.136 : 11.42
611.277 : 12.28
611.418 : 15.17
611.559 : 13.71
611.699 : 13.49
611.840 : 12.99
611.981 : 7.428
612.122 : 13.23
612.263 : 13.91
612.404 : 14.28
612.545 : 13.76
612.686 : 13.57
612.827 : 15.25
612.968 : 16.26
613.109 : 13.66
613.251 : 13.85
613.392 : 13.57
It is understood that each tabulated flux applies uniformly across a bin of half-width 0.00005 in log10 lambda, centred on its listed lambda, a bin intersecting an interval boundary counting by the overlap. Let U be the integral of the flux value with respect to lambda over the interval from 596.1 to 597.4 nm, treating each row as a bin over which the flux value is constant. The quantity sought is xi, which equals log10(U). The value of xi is 1.26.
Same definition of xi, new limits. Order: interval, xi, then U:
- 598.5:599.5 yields 1.13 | 14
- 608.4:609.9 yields 1.34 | 22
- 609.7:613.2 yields 1.68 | 48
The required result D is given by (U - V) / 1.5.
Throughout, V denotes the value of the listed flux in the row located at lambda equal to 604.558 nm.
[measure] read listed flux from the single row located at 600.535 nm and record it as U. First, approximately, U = 10.24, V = 15.09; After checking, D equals -3.2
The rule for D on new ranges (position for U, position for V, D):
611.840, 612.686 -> -0.4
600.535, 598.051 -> -2.1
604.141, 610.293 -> 0.7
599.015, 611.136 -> 2.2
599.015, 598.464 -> 2.0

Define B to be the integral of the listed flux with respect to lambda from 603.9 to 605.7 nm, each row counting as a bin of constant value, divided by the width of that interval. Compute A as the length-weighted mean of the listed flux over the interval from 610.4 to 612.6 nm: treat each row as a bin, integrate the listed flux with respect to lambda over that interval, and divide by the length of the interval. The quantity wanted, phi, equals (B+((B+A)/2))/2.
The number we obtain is 14.6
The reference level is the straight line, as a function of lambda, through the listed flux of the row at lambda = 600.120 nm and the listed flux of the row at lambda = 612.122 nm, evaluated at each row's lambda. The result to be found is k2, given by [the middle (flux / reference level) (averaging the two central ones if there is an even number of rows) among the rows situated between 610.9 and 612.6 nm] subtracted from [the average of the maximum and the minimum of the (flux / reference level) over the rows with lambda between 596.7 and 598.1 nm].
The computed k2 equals 0.12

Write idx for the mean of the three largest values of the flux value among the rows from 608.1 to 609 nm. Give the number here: 15.2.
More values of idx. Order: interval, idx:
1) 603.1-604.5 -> 16.8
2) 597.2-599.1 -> 15.2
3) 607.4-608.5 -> 15.4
